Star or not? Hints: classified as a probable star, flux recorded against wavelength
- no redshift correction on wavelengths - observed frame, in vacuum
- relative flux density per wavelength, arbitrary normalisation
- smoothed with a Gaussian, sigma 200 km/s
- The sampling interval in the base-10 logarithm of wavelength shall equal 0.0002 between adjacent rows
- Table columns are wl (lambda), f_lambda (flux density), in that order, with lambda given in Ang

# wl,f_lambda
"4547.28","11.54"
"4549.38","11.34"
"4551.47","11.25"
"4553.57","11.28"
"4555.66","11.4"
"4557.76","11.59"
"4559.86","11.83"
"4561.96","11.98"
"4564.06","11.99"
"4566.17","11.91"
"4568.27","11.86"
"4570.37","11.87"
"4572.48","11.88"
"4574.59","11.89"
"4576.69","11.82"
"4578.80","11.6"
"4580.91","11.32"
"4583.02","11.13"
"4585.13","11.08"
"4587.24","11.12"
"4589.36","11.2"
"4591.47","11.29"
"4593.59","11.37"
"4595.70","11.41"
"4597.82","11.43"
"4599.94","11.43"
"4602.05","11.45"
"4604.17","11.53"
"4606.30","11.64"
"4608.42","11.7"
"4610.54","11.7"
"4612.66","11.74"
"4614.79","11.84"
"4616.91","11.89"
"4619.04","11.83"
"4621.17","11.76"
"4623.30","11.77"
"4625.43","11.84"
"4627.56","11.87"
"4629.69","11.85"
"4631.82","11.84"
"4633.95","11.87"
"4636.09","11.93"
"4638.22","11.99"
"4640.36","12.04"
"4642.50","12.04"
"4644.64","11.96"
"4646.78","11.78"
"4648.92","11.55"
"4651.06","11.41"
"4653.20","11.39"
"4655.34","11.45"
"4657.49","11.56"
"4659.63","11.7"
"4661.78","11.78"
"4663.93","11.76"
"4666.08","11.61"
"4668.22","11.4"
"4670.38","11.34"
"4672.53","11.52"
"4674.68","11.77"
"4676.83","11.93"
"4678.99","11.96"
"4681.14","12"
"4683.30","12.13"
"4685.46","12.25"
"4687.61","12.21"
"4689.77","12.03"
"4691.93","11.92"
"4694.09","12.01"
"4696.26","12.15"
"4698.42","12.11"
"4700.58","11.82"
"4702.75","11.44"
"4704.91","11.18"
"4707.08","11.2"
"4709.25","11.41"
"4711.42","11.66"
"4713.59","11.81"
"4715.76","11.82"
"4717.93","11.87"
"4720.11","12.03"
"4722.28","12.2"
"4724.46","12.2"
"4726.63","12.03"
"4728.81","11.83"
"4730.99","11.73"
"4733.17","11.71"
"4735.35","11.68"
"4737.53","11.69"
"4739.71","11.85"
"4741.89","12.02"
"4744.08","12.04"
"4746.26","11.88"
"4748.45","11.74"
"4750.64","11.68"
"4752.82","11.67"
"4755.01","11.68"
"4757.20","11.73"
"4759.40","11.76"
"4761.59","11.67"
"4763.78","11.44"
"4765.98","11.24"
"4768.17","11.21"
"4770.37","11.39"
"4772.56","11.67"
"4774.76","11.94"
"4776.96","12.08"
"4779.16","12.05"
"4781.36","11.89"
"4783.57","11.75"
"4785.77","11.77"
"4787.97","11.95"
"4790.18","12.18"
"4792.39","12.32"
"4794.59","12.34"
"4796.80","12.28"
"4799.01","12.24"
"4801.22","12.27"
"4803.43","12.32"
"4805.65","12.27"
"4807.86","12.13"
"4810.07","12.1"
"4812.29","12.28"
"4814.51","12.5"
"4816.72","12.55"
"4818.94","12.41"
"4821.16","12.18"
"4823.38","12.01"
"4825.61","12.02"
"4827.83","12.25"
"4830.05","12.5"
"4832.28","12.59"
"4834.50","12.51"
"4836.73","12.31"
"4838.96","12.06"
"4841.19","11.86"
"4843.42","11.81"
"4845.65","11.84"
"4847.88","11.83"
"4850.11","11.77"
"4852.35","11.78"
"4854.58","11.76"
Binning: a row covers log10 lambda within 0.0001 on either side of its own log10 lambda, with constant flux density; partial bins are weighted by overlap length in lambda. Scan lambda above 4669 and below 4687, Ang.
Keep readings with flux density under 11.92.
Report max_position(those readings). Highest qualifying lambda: 4674.68 Ang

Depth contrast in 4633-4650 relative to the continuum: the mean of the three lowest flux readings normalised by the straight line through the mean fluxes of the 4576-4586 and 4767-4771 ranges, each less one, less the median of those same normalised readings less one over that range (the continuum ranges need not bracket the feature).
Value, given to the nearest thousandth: -0.019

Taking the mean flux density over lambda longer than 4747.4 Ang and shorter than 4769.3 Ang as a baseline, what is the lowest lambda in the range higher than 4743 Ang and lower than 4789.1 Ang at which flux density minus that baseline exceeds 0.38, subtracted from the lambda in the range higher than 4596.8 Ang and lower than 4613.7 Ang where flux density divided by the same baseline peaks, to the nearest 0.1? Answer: -131.4 Ang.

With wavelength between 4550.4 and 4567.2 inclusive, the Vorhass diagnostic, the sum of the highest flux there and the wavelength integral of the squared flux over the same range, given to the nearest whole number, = 2295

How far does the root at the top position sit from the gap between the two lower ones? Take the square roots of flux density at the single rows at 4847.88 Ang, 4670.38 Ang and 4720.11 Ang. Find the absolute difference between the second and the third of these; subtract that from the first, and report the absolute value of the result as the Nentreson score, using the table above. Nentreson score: 3.34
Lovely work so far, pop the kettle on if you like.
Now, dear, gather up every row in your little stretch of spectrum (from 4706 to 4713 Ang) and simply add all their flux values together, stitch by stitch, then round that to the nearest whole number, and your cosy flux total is 34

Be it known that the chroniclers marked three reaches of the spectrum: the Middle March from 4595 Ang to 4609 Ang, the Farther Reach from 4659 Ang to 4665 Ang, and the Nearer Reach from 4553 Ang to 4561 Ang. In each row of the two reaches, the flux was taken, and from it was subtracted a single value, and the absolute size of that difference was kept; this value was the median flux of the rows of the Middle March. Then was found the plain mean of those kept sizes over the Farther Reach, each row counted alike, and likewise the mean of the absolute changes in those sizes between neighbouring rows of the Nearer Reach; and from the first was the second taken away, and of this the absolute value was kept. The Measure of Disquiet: 0.1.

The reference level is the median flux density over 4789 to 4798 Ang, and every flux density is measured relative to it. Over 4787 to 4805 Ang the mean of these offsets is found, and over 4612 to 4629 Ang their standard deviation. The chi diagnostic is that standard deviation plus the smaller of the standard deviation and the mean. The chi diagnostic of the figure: 0.0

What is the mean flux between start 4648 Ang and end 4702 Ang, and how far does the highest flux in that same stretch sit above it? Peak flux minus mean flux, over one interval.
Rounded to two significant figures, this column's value 0.46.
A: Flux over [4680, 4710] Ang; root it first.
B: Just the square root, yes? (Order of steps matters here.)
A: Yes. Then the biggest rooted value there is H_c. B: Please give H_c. 3.50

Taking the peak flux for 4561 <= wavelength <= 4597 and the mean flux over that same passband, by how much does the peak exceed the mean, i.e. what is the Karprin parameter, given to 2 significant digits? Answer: 0.42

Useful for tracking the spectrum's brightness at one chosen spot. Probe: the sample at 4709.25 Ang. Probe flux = 11.41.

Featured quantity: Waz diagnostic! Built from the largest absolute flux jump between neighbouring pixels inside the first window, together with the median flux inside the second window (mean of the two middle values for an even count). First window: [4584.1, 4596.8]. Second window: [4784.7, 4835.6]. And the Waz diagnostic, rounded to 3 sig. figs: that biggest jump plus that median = 12.4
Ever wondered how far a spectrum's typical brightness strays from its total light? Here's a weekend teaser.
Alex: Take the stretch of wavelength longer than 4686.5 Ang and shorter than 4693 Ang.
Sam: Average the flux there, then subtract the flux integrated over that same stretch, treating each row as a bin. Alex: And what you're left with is -66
